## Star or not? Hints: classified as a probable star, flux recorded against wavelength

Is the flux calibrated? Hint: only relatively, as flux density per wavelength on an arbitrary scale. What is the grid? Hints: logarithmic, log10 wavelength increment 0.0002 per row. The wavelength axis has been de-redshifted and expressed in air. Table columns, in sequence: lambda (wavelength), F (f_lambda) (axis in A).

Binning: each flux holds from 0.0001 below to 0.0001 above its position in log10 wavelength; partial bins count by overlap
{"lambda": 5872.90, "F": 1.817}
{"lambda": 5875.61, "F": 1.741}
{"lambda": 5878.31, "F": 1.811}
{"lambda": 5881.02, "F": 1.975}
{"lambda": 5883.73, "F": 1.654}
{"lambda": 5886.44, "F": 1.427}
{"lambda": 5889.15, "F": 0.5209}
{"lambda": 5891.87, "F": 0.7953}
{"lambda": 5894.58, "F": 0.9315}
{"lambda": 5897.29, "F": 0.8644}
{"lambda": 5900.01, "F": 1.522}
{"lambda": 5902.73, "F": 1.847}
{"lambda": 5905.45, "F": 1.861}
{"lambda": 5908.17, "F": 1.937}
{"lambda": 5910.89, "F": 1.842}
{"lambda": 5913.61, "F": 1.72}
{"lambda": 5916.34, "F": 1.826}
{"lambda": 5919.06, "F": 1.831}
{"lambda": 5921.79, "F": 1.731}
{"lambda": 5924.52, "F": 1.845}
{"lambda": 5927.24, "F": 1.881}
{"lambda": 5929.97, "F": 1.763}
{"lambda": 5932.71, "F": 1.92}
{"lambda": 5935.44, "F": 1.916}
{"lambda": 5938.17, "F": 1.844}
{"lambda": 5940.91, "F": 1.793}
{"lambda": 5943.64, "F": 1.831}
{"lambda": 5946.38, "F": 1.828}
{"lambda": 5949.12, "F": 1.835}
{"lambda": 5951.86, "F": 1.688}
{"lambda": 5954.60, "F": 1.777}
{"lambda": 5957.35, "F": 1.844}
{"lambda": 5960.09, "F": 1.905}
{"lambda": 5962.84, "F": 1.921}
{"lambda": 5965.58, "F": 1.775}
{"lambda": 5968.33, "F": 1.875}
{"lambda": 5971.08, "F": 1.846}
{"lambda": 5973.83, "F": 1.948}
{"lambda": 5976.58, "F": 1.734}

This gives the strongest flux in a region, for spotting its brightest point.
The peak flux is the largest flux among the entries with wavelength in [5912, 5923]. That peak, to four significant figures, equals 1.831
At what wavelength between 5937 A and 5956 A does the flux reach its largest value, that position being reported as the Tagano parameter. 5938.17 A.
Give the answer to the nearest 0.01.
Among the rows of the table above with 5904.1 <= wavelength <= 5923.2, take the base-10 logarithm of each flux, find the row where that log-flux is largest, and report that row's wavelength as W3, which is 5908.17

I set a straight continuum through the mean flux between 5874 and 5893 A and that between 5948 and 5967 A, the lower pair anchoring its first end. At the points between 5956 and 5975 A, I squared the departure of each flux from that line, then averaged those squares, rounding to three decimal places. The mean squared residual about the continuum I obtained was 0.003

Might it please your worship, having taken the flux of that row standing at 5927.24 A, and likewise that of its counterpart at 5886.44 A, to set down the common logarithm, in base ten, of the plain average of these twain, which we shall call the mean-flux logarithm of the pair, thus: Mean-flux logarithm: 0.219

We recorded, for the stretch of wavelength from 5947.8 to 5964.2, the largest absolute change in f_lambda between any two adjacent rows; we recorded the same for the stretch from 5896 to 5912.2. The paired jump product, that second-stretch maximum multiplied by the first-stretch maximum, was 0.10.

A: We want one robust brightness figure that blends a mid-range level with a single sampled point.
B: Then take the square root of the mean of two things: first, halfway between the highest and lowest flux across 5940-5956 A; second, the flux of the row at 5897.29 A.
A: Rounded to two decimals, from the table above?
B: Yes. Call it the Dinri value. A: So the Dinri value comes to 1.15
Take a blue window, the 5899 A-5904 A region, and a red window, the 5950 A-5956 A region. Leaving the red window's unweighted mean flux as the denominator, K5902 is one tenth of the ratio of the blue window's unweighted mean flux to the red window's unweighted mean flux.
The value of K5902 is 0.097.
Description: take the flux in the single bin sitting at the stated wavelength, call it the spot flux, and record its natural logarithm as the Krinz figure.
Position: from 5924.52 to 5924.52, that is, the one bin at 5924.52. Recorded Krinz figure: 0.612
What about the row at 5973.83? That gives 0.667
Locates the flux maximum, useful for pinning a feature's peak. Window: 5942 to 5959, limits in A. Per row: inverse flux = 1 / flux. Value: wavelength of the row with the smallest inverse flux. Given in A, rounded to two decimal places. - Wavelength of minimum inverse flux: 5957.35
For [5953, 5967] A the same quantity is 5962.84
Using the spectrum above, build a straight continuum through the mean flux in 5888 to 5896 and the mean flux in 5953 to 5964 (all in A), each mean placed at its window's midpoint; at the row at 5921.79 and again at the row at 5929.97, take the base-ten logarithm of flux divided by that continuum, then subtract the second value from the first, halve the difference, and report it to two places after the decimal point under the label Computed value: 0.02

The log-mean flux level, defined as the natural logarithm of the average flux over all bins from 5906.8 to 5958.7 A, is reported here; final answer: 0.601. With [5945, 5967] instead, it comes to 0.600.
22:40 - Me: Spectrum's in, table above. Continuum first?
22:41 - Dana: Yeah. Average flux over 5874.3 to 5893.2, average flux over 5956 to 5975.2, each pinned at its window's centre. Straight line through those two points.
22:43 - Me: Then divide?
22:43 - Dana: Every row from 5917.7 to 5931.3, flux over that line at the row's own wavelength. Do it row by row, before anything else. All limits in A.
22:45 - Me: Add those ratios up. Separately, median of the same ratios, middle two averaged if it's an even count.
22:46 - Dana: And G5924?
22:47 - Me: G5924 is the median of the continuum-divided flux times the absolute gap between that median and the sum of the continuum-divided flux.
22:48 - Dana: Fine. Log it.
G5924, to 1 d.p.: 4.9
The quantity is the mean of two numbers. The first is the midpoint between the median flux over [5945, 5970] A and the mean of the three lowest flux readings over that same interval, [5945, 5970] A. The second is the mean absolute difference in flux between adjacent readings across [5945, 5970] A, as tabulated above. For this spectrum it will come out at 0.935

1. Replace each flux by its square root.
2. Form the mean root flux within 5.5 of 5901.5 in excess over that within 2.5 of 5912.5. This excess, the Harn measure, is -0.11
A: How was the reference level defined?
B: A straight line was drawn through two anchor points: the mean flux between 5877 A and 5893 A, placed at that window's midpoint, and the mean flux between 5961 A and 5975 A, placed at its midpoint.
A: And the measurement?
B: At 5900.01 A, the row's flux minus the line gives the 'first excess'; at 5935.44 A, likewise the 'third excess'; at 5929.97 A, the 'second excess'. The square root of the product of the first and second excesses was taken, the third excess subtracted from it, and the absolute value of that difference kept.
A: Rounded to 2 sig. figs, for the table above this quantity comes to 0.15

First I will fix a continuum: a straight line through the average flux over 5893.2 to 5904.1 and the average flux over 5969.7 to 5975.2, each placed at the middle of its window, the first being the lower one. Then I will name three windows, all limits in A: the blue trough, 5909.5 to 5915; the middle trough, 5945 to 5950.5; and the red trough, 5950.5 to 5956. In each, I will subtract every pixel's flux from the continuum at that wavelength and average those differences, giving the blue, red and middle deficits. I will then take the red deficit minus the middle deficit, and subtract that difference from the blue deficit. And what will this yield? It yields -0.52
